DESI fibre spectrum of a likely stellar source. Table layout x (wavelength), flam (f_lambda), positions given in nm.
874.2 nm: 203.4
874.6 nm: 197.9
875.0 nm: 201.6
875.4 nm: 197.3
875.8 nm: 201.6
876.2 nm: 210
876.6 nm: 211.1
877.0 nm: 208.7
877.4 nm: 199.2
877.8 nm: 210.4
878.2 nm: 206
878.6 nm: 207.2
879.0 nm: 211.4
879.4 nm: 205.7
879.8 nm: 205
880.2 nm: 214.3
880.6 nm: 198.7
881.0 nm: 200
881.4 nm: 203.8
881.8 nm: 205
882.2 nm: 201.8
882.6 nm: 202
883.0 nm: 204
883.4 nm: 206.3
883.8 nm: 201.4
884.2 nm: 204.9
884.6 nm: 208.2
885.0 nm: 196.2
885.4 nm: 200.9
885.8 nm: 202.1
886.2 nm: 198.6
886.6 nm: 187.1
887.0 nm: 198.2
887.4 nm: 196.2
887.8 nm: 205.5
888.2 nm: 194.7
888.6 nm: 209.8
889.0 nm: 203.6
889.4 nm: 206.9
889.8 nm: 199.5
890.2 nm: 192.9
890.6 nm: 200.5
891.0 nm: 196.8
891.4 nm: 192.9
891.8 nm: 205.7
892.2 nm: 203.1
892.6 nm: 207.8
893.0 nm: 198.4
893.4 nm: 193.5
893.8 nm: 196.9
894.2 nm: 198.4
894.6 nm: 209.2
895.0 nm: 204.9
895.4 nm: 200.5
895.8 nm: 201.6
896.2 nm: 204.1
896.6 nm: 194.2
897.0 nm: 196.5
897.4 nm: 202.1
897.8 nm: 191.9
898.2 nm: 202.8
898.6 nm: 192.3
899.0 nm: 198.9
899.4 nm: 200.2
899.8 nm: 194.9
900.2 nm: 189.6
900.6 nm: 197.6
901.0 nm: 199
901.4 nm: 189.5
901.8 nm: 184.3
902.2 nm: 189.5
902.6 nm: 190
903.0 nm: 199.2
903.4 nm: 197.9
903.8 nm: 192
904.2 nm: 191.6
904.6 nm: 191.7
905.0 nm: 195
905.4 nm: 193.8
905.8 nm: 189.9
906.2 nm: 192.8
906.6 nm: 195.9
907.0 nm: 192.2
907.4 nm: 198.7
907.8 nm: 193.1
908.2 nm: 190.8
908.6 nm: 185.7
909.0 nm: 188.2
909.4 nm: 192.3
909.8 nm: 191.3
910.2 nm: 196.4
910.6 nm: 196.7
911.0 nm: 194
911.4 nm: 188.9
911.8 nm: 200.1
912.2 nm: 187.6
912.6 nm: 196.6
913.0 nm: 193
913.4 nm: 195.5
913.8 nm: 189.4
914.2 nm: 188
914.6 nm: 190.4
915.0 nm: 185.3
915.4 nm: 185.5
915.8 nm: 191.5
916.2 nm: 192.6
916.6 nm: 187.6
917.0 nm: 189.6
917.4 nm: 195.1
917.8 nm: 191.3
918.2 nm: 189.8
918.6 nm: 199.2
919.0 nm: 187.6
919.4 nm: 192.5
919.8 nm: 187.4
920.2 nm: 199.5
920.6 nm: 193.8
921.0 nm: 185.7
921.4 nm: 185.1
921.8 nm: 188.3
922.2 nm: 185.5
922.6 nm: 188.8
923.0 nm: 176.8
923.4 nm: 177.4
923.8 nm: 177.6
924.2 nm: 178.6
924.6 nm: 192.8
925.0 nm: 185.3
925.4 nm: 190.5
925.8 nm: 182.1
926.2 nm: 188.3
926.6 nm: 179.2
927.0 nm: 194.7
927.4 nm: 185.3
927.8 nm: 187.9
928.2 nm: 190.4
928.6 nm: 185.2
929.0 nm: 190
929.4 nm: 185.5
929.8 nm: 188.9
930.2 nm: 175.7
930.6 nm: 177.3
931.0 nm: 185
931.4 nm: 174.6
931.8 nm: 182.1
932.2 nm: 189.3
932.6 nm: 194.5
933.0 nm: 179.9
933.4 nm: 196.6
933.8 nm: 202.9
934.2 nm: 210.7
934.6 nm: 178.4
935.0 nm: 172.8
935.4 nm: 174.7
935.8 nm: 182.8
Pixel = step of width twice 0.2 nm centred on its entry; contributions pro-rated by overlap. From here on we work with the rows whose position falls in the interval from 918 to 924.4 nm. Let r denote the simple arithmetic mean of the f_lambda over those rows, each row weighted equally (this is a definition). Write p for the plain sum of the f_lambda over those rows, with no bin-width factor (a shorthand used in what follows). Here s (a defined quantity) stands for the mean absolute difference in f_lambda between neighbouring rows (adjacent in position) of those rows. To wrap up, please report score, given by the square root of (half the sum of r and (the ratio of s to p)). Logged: 9.7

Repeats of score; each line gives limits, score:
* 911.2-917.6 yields 9.8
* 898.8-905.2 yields 9.8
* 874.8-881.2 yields 10.1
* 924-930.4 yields 9.7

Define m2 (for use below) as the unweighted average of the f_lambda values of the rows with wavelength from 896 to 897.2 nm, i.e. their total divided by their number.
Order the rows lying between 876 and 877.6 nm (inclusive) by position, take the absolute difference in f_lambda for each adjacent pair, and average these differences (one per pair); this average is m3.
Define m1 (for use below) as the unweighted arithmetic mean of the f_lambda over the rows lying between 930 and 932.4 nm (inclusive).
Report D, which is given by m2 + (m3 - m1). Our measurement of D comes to 22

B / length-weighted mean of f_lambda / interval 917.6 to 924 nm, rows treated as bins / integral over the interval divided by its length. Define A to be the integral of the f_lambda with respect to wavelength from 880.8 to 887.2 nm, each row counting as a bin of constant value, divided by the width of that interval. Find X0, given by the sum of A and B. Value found 389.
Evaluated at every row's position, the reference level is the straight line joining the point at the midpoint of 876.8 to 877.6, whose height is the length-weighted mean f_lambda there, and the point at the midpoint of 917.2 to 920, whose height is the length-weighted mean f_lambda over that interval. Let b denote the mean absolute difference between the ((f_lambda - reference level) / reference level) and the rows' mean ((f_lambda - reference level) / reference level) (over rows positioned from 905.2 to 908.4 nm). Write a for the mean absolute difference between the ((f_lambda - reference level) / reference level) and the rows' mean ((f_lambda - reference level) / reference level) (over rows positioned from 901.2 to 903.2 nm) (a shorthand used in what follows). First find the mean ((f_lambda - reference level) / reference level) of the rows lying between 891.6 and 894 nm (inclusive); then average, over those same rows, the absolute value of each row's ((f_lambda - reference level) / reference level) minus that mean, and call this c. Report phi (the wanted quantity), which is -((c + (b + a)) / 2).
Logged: -0.025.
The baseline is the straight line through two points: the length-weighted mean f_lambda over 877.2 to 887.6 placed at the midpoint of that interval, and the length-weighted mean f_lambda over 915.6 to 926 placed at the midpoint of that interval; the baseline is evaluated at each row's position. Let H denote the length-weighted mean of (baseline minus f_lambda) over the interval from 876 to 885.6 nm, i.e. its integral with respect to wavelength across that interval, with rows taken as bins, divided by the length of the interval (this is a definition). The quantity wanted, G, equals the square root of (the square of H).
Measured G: 1.61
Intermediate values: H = -1.6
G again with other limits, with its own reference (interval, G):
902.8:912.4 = 0.05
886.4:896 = 0.69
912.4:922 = 1.31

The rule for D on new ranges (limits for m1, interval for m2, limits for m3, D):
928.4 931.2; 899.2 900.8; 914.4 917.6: 15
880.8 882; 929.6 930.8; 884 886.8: -16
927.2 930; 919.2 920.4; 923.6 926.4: 13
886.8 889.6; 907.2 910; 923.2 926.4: -5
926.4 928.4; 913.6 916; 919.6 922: 7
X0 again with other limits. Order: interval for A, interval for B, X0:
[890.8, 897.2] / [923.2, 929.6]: 386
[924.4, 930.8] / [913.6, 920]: 376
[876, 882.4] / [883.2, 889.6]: 407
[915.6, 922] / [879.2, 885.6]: 395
